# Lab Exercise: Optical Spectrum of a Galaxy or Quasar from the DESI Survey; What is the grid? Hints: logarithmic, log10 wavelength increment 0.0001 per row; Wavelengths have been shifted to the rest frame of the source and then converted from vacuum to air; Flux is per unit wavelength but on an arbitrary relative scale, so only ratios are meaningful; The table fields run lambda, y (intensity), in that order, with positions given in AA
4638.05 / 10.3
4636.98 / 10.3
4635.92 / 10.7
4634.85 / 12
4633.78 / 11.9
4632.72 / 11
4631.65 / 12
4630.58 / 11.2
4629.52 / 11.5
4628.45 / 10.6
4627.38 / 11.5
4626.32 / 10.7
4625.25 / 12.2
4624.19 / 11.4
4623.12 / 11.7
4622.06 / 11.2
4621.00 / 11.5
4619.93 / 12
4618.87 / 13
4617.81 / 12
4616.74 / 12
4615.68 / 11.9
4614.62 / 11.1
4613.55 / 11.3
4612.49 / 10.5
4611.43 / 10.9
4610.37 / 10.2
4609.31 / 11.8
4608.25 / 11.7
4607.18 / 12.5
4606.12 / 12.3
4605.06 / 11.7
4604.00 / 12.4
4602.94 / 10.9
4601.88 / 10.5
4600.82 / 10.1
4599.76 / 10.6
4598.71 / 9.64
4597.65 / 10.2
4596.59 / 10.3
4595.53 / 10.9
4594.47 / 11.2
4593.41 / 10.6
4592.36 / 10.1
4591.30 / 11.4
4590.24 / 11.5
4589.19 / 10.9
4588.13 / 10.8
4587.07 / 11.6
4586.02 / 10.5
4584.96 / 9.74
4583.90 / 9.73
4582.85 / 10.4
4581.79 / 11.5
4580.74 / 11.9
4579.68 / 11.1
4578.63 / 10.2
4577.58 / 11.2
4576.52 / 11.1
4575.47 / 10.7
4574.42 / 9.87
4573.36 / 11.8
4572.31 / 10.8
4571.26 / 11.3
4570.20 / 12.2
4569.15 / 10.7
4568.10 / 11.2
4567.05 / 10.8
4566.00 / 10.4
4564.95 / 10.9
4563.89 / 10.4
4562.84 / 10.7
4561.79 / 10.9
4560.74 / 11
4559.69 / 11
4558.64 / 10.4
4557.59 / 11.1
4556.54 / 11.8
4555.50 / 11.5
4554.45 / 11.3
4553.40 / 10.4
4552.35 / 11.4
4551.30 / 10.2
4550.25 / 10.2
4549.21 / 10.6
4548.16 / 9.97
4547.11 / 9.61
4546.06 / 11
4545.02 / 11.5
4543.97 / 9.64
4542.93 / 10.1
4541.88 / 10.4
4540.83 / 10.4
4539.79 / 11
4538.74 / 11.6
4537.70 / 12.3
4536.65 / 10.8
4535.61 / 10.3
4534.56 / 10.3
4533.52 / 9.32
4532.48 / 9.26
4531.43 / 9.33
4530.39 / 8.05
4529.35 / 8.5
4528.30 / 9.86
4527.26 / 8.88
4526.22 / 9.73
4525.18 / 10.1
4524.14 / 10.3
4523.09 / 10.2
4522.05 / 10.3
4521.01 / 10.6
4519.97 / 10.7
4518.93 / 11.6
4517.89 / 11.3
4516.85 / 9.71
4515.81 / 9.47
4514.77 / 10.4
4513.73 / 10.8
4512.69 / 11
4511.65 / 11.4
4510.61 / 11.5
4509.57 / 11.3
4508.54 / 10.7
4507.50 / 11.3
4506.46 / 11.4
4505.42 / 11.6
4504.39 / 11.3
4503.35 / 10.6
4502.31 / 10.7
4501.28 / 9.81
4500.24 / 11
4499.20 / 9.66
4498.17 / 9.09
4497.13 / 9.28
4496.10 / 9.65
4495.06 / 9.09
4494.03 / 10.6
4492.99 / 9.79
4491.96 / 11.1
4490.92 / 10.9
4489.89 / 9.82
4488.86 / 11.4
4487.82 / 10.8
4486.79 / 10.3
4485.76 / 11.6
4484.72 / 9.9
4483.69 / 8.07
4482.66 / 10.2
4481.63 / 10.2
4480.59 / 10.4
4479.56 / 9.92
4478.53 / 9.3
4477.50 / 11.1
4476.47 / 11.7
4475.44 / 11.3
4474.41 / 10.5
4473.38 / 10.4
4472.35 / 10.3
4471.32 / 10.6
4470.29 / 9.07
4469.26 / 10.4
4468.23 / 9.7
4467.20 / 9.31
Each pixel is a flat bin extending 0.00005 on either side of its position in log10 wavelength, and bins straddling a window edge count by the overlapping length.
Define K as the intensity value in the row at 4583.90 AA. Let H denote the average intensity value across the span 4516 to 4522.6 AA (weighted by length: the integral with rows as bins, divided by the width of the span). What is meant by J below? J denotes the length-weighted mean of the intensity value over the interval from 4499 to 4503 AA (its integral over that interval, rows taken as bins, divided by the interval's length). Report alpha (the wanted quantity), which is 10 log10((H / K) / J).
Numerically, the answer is -9.8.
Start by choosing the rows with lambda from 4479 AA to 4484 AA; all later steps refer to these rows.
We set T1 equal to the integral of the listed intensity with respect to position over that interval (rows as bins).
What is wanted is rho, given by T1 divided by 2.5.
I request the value 20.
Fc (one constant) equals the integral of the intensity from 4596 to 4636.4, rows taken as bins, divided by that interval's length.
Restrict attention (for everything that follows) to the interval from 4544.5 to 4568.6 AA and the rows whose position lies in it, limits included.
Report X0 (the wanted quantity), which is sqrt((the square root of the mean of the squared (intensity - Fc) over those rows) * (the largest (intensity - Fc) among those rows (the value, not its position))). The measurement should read 0.59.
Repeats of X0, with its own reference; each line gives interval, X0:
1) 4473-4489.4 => 0.68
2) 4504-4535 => 0.61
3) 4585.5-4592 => 0.35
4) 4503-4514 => 0.31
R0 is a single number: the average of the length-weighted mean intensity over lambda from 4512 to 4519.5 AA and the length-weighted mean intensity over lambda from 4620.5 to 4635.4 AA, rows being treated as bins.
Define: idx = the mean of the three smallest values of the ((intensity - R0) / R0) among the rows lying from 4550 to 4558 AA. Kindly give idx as -0.07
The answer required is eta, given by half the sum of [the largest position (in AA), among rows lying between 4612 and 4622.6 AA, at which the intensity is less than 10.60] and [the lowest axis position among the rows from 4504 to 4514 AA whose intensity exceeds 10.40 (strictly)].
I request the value 4558.4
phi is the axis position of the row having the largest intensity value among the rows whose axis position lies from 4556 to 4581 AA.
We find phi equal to 4570.20 AA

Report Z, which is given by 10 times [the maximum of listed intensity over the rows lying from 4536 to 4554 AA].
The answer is 123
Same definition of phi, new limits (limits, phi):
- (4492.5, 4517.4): 4505.42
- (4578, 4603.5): 4580.74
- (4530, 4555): 4537.70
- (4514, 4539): 4537.70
